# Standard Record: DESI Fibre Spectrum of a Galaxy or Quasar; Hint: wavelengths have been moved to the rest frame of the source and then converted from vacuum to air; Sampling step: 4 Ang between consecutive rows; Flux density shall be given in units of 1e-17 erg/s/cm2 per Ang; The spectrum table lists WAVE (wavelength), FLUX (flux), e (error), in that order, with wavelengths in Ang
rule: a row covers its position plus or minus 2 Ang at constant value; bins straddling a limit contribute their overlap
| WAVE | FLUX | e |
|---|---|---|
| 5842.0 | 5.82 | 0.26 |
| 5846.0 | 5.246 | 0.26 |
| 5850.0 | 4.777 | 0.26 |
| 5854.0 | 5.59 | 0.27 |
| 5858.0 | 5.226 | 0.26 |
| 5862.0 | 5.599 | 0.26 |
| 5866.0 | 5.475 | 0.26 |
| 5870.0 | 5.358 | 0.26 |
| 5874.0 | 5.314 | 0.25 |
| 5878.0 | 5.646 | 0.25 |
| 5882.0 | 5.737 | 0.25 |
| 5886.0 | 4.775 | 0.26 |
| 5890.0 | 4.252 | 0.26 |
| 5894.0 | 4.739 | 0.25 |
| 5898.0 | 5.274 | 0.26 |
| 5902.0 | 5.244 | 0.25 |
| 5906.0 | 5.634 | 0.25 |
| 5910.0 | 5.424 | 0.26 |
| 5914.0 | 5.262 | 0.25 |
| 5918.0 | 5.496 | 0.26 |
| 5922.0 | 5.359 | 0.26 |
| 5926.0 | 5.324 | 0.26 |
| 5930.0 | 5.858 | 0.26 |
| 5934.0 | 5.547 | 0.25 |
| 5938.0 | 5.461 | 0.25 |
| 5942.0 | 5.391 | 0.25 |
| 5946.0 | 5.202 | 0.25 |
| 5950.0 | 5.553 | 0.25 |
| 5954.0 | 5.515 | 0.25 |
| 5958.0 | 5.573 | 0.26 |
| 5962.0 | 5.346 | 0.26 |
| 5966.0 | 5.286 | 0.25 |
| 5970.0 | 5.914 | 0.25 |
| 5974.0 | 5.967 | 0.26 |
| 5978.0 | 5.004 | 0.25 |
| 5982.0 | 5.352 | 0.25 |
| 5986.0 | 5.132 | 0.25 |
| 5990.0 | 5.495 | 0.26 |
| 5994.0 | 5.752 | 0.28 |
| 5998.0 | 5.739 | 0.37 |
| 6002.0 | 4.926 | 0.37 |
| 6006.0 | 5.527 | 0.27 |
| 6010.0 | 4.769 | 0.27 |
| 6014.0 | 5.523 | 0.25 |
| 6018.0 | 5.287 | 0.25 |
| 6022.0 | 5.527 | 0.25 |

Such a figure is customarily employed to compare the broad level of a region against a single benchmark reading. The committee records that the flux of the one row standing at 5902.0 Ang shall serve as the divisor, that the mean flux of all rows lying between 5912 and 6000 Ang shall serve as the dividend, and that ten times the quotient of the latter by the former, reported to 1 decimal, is 10.4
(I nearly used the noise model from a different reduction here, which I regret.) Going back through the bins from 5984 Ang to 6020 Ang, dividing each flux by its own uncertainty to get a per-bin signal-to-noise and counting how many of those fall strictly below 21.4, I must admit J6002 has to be 8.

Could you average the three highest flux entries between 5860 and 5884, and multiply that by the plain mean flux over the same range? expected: 31.3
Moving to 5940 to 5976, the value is 32.2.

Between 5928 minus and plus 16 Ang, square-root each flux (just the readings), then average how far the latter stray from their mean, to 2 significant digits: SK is 0.027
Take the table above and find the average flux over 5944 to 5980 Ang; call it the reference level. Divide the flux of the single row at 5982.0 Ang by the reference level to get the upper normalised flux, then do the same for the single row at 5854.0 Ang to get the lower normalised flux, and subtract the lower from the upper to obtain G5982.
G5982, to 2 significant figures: -0.043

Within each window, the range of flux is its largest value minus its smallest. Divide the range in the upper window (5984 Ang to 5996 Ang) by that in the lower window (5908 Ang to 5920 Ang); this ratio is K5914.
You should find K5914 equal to 2.6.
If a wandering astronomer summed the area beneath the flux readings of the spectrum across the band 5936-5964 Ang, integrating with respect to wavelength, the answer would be 152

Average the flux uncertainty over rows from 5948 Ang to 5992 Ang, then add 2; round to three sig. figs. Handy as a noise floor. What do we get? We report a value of 2.25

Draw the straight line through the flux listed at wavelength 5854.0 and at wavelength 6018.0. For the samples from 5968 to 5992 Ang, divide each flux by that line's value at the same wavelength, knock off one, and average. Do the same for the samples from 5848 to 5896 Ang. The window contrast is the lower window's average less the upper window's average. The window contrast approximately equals -0.09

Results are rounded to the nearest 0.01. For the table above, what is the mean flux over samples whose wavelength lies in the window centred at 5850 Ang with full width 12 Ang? 5.20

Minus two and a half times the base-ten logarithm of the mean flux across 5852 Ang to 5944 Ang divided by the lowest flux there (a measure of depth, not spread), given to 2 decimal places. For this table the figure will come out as -0.25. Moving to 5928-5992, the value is -0.10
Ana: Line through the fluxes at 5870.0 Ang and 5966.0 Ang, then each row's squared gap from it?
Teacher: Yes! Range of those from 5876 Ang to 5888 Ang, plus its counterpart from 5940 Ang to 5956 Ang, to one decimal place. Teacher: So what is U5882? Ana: 0.3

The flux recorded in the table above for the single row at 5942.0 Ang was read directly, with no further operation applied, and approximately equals 5.391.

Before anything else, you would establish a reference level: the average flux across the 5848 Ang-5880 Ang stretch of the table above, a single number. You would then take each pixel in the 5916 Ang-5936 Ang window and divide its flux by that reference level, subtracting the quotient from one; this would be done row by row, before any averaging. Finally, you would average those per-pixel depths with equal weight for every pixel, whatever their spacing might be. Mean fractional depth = -0.027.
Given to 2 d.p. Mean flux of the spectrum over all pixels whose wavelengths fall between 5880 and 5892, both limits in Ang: 4.92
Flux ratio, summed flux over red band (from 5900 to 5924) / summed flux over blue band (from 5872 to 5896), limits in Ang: 1.06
